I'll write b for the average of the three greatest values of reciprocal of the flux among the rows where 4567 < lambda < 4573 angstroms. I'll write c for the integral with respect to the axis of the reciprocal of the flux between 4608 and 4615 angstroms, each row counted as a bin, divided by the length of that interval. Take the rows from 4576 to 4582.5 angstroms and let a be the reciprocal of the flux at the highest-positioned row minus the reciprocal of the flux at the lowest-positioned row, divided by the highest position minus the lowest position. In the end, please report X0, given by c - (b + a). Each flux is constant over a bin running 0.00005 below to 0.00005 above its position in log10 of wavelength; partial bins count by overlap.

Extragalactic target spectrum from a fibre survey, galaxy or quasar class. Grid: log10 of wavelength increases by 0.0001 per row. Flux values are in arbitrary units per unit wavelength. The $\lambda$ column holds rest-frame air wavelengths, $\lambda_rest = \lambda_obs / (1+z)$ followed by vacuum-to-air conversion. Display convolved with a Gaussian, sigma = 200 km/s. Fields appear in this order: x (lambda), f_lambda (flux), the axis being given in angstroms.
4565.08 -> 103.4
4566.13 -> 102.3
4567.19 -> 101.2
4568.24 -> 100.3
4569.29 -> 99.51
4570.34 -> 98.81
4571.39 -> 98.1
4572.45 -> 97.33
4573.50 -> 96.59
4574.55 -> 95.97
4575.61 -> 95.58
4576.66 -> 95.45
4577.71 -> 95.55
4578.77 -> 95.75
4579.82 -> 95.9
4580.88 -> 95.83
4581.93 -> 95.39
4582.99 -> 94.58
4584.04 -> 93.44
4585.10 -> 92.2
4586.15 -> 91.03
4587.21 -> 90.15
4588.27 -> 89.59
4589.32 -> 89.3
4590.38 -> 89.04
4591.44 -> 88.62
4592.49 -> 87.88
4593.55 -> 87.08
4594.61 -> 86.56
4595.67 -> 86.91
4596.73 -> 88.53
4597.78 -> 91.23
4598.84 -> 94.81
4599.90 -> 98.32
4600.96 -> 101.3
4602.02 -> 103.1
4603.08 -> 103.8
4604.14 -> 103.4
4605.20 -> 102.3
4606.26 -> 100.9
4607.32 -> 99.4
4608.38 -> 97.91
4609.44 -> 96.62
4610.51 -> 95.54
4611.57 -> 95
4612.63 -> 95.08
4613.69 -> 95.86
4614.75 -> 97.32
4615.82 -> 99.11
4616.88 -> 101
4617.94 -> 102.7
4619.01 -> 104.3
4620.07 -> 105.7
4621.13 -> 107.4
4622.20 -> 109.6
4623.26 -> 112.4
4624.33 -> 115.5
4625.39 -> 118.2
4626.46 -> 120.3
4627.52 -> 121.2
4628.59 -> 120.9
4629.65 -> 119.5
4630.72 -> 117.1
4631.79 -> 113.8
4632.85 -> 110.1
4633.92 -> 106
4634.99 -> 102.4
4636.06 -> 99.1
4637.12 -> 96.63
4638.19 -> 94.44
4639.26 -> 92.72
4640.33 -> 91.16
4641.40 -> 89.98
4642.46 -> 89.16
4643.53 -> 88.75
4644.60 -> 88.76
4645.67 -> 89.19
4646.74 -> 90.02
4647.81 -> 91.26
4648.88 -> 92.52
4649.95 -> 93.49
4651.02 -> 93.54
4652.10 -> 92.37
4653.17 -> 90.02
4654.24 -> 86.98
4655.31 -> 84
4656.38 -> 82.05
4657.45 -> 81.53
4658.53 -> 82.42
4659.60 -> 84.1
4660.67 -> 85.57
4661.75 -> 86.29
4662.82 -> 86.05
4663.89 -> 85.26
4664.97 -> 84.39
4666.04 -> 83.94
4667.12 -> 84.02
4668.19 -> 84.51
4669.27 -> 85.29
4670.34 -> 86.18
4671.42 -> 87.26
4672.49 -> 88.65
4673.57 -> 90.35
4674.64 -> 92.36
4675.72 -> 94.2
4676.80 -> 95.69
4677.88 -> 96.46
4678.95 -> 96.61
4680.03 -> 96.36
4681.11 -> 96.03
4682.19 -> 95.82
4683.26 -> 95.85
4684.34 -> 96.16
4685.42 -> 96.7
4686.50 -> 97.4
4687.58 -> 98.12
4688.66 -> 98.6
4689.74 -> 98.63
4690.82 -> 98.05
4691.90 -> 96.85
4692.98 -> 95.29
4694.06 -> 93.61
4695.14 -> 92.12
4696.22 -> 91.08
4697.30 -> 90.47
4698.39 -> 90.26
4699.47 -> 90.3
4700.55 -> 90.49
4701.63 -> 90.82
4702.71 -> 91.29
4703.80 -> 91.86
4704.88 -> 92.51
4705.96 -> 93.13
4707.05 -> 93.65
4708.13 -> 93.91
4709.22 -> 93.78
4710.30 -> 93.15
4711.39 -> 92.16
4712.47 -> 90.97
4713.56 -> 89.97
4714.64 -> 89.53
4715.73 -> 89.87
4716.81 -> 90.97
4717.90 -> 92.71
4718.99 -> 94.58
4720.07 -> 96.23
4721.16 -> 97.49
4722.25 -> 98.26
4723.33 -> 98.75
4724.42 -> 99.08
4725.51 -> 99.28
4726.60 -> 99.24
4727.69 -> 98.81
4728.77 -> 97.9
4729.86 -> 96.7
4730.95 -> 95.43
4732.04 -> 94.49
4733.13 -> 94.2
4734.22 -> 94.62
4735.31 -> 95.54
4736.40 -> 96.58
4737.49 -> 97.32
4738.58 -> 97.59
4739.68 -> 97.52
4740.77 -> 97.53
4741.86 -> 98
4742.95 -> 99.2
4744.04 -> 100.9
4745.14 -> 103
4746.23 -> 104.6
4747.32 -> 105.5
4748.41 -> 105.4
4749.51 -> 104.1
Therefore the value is 0.0002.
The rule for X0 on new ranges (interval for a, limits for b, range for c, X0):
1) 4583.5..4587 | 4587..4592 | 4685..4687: -0.0011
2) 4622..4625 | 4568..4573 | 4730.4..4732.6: 0.0005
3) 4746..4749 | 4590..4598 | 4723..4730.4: -0.0013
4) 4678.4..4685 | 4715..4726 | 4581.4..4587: -0.0002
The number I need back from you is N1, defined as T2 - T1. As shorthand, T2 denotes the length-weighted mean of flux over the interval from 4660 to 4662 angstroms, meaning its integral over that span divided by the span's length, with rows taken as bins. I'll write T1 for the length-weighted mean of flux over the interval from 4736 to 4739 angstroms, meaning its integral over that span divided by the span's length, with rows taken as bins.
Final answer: -12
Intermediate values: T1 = 97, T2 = 85.6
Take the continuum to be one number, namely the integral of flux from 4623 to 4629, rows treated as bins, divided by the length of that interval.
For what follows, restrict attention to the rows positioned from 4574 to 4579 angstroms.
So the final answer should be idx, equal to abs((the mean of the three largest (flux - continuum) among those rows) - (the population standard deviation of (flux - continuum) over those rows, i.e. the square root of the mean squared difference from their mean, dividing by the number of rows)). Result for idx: 23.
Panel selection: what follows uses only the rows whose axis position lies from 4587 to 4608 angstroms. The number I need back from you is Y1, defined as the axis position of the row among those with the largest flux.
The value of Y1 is 4603.08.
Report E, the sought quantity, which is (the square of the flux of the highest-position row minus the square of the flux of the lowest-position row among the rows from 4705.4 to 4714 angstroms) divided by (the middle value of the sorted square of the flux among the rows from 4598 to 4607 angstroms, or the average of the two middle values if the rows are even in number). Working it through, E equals -0.06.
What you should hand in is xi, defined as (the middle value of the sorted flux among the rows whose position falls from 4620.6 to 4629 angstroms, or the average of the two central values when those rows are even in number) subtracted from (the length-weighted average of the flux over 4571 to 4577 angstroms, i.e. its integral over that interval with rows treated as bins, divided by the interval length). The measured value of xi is -20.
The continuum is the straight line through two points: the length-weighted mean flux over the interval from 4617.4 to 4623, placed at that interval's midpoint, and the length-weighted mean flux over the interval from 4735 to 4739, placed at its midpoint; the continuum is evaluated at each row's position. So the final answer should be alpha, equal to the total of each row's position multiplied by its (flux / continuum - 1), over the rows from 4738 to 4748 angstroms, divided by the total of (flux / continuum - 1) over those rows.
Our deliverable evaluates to 4745.1 angstroms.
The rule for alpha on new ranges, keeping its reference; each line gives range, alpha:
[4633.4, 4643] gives 4639.7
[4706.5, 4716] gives 4712.0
